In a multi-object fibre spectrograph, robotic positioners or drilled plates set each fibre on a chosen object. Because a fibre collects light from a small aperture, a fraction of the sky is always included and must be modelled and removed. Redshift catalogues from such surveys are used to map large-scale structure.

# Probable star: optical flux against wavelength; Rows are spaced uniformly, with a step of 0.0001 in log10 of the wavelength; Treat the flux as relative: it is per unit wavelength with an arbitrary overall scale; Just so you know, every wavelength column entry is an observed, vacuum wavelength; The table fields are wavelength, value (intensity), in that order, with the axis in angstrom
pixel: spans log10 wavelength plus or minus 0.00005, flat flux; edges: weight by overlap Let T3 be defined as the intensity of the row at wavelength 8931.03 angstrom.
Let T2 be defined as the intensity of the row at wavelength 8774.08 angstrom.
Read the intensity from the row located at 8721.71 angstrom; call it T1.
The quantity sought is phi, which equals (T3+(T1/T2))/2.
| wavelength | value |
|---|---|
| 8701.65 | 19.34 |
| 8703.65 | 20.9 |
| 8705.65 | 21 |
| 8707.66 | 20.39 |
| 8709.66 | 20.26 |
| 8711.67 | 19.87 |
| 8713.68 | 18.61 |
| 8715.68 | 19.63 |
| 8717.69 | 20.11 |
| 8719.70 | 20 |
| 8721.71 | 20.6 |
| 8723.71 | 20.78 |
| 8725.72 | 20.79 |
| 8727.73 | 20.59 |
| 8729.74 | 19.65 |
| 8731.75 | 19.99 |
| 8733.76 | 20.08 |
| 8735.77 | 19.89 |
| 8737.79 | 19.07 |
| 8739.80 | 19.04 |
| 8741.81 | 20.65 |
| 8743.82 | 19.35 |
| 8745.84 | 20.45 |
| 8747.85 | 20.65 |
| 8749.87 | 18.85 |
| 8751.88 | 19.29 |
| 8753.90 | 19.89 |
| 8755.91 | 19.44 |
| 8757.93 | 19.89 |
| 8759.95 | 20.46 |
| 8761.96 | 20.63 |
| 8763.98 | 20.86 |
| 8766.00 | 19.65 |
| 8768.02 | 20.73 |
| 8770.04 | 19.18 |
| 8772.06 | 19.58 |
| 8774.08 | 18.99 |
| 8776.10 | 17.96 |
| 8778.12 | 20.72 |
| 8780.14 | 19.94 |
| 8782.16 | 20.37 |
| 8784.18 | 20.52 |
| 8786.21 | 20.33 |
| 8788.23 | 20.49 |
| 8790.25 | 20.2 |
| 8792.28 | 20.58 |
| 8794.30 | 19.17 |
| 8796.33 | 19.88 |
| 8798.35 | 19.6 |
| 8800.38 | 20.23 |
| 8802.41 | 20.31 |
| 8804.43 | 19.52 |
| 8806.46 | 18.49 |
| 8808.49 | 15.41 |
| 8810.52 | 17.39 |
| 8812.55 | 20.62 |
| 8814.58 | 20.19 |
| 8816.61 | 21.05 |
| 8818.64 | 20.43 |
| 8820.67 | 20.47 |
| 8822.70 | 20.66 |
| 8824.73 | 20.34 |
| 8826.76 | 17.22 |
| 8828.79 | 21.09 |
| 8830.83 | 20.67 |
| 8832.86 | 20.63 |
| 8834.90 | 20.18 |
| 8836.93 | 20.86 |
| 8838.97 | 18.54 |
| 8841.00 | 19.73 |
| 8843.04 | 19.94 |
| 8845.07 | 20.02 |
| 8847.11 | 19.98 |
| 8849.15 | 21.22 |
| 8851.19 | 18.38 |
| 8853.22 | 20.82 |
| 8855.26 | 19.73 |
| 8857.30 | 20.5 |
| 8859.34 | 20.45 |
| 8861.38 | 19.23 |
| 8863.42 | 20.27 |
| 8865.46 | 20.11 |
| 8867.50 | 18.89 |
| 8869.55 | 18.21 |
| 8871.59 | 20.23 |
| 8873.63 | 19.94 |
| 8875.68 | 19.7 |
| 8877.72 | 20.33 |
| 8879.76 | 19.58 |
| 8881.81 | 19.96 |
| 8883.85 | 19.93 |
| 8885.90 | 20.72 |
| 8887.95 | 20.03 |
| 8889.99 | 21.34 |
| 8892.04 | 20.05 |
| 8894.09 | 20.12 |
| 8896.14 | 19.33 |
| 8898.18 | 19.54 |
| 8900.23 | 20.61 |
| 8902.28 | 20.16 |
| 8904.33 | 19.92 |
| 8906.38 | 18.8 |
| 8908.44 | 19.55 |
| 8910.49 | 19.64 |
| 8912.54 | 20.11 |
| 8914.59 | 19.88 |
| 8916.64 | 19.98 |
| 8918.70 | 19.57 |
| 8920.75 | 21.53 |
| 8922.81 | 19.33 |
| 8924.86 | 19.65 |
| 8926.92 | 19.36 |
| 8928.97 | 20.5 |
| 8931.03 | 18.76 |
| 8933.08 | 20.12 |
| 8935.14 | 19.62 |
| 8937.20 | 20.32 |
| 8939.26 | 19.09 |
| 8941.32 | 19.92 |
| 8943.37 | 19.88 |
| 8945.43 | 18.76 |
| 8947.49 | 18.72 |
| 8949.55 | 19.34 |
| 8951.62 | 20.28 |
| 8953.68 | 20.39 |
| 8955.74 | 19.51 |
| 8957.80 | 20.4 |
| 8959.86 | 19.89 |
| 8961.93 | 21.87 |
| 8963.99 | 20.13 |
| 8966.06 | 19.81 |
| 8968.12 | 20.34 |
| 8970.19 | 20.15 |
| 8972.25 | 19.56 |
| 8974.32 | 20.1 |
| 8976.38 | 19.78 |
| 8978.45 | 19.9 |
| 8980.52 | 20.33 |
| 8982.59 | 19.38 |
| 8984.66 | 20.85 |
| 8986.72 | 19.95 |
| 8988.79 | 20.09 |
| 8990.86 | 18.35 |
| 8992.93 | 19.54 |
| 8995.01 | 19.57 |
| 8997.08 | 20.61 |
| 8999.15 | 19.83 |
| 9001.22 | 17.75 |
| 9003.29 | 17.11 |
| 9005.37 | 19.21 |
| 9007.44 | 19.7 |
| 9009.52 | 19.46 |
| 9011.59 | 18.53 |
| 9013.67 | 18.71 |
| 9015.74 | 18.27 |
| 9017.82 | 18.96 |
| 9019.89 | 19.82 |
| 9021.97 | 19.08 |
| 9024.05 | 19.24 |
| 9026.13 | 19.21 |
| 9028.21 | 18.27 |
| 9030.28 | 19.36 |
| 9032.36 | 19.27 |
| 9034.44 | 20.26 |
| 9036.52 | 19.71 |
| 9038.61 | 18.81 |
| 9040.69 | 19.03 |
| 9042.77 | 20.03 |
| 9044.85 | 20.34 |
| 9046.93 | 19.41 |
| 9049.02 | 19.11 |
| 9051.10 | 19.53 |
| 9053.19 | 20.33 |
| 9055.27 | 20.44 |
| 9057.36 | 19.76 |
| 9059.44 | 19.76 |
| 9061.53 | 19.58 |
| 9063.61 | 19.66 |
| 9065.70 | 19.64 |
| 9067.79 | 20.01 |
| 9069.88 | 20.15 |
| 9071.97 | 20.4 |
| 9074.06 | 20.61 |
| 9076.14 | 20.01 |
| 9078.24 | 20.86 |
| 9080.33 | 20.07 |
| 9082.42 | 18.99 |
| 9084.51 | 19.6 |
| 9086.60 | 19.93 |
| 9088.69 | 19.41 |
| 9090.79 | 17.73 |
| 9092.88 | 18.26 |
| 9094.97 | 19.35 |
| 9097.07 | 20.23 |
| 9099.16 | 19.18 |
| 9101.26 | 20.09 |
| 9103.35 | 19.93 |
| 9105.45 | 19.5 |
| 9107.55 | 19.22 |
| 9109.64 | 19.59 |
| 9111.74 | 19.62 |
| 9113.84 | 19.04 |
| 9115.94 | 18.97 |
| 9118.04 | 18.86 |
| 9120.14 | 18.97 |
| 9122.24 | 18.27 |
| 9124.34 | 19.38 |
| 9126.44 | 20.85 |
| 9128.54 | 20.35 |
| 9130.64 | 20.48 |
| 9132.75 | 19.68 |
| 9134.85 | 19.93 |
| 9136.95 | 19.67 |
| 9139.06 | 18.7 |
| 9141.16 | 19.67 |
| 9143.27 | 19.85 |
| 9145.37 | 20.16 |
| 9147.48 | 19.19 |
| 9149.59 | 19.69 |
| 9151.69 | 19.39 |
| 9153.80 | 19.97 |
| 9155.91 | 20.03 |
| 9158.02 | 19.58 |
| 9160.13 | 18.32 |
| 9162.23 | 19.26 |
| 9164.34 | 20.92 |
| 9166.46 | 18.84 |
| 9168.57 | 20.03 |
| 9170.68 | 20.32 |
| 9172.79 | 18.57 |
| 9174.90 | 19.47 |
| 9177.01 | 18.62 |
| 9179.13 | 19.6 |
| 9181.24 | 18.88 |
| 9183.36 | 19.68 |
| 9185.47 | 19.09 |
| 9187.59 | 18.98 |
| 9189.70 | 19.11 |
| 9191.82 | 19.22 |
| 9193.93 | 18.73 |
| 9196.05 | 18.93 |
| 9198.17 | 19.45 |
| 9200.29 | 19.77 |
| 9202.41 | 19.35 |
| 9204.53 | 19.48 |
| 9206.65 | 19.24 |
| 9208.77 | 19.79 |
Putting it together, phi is 9.9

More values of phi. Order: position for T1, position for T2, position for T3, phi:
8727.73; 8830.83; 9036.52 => 10.4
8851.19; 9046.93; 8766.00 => 10.3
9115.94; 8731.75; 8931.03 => 9.9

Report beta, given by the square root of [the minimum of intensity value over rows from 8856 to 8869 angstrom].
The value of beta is 4.35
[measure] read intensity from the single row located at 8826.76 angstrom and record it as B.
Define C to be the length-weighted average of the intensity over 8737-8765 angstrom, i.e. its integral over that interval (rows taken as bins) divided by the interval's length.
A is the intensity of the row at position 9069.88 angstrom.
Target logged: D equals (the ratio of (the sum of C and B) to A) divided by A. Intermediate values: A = 20.15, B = 17.22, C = 19.9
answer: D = 0.091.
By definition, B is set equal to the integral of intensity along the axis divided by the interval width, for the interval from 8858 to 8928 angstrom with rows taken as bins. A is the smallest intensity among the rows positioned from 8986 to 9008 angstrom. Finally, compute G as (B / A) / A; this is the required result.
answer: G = 0.068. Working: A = 17.11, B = 19.9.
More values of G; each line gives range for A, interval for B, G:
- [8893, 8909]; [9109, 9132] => 0.055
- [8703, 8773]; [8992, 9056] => 0.056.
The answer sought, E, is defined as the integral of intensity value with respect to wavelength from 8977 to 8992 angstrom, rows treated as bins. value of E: 297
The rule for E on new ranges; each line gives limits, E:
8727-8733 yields 120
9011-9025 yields 265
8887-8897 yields 202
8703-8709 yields 124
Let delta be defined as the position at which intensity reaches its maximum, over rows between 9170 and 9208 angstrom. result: 9170.68 angstrom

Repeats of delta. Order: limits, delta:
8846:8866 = 8849.15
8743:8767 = 8763.98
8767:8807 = 8768.02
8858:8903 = 8889.99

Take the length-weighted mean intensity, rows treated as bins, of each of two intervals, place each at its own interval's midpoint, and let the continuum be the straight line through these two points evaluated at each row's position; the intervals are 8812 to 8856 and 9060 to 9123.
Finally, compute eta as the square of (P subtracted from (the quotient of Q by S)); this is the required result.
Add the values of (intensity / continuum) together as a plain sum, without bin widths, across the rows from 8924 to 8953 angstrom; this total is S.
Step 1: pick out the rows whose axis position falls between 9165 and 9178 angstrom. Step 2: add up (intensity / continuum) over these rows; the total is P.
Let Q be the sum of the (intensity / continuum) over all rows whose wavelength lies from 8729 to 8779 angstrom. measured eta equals 18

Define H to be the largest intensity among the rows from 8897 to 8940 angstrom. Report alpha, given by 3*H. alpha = 64.6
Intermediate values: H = 21.53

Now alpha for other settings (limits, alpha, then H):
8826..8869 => 63.7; 21.22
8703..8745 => 63.0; 21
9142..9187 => 62.8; 20.92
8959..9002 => 65.6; 21.87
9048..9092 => 62.6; 20.86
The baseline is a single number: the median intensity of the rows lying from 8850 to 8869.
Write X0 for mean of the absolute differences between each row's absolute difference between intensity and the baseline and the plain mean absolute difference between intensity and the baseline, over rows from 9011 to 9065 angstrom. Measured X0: 0.42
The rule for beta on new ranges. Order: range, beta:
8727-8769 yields 4.34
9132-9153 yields 4.32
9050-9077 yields 4.42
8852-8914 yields 4.27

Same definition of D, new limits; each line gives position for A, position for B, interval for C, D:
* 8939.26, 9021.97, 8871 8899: 0.107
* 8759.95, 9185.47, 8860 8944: 0.093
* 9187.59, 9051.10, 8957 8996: 0.110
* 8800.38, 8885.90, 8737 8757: 0.099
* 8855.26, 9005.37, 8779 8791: 0.102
